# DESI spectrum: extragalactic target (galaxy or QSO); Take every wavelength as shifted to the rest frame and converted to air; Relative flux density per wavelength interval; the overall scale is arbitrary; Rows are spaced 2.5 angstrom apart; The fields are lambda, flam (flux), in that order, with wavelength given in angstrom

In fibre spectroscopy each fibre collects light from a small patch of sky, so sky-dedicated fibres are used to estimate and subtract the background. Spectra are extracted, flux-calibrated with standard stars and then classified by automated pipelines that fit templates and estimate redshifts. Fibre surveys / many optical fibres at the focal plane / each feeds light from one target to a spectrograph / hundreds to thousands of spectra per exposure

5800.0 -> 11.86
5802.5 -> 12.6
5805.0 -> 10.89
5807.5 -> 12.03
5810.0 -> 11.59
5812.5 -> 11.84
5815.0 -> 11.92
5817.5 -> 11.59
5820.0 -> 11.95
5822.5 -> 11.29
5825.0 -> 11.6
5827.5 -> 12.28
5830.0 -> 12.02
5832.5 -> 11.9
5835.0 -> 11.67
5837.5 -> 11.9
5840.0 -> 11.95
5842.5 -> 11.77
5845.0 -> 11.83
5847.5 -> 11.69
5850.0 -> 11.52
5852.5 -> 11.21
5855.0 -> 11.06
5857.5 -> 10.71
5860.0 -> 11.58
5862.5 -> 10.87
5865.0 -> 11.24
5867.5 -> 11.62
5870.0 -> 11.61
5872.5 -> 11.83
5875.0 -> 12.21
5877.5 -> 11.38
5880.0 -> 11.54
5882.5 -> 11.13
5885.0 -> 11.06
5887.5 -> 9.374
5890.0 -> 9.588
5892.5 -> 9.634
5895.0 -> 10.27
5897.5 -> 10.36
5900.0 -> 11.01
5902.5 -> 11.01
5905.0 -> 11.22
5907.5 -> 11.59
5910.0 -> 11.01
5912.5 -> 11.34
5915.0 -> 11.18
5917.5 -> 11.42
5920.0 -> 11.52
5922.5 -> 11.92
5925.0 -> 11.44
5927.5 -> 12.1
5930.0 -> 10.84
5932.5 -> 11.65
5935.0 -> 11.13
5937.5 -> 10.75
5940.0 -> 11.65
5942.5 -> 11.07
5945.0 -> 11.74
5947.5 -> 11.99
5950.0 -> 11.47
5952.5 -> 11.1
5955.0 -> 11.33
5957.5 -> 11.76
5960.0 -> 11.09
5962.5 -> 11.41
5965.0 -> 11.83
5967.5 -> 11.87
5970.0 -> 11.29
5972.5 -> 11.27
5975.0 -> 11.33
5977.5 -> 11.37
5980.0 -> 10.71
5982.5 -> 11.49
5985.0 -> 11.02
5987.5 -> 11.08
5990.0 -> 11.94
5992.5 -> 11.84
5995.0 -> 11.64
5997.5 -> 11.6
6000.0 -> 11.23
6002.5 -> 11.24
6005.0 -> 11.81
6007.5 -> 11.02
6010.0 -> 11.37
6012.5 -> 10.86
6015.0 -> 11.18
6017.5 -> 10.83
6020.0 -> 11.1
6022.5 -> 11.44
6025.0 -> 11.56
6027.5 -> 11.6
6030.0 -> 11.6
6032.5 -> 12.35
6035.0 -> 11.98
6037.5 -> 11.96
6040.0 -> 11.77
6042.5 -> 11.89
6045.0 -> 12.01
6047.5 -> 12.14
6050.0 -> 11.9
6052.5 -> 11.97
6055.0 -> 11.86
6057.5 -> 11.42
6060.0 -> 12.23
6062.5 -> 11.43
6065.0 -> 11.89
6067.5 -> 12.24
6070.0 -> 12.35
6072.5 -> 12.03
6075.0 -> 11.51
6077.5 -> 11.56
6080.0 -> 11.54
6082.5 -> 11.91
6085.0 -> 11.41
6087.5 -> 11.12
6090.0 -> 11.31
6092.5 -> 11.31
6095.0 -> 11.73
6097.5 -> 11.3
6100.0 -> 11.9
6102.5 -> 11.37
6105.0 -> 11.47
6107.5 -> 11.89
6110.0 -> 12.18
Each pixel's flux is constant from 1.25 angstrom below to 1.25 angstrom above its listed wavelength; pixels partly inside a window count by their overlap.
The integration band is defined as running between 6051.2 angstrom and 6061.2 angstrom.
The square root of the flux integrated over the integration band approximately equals 10.89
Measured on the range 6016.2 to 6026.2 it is 10.60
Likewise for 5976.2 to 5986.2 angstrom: 10.56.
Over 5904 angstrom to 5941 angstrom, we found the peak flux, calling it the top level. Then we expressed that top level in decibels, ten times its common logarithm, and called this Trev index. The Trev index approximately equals 10.8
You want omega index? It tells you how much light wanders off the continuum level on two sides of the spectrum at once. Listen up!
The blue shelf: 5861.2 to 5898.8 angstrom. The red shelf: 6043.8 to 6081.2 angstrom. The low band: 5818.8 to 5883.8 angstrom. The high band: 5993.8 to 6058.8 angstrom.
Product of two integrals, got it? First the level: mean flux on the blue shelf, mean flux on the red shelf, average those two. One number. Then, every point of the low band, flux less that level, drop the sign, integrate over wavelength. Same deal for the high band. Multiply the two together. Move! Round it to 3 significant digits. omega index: 587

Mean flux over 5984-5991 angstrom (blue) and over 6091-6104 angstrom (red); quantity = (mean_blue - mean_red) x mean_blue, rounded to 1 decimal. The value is -2.0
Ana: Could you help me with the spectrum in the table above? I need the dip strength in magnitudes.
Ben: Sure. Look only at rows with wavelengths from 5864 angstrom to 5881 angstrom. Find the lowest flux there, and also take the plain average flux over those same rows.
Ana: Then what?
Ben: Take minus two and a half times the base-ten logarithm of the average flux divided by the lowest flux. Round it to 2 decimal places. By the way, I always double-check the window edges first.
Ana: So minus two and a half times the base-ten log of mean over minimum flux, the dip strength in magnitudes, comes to -0.04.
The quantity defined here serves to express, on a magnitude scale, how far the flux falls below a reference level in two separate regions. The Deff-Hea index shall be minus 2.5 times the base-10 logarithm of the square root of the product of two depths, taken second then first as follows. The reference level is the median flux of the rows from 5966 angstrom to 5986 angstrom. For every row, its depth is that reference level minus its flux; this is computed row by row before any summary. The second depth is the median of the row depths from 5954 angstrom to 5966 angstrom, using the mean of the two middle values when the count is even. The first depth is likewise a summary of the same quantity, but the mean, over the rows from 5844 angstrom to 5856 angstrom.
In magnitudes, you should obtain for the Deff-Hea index 2.3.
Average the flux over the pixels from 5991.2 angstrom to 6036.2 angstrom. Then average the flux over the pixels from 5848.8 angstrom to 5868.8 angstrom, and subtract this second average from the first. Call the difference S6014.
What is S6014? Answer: 0.2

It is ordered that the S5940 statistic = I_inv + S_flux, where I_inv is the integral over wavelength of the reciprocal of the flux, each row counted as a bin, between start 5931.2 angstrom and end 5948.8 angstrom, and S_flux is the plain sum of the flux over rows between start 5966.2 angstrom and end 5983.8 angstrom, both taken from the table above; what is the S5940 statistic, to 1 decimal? 80.9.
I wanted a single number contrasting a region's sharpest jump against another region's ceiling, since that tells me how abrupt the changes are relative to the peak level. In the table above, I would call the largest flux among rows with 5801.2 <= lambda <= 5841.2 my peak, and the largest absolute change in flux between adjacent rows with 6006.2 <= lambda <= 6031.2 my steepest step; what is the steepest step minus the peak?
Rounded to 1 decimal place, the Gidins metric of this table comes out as -12.1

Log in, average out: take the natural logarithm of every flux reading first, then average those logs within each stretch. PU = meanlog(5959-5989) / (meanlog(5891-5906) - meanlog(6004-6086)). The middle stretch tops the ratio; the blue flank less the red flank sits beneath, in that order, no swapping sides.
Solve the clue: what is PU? -24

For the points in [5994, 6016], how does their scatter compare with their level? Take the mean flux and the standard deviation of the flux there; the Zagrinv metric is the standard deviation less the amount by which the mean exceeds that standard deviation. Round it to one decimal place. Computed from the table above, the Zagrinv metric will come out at -10.7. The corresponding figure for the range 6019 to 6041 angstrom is -11.0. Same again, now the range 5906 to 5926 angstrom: -10.9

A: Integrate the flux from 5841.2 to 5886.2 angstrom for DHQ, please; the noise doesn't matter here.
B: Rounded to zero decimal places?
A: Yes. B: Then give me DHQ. 515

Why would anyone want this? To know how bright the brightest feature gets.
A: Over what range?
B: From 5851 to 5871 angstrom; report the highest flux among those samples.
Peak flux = 11.62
